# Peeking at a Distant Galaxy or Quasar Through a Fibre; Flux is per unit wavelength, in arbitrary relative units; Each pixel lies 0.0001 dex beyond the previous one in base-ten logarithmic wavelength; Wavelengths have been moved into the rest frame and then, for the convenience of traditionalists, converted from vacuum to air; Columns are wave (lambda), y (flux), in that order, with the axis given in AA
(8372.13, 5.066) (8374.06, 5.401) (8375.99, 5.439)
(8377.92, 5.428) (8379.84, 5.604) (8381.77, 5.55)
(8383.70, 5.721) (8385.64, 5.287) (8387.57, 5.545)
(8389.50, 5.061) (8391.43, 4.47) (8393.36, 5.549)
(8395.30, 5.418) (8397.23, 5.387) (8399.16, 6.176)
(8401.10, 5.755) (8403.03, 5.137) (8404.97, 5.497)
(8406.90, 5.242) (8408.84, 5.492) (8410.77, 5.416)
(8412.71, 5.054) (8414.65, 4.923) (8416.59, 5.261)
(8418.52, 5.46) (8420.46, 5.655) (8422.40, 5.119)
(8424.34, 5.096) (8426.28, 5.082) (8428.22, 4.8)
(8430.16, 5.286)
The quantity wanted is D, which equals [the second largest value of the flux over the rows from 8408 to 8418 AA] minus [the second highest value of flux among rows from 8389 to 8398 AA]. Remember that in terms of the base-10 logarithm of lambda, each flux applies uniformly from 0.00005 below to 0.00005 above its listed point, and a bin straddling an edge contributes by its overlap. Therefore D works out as 0.0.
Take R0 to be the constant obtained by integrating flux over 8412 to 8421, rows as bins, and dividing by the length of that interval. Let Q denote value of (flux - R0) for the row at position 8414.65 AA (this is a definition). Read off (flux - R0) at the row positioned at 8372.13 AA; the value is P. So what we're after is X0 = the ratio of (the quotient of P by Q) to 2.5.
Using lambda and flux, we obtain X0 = 0.2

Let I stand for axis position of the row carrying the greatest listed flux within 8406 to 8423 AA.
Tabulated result 8420.46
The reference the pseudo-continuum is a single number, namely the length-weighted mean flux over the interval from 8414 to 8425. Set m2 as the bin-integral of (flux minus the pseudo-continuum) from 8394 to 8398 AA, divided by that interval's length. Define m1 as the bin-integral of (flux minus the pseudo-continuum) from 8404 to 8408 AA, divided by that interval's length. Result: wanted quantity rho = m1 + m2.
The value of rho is 0.25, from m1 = 0.11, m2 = 0.15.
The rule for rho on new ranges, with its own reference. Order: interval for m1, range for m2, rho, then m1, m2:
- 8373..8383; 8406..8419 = 0.21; 0.22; -0.01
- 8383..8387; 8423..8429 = -0.04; 0.23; -0.26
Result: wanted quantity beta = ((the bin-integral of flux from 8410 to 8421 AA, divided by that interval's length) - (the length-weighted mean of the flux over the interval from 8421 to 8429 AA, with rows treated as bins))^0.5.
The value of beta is 0.5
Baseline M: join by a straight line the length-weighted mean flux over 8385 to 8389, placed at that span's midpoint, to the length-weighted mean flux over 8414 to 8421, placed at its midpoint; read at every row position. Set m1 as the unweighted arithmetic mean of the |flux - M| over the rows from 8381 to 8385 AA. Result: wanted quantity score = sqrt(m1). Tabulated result 0.49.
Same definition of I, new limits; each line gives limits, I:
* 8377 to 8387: 8383.70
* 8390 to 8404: 8399.16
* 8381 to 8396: 8383.70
